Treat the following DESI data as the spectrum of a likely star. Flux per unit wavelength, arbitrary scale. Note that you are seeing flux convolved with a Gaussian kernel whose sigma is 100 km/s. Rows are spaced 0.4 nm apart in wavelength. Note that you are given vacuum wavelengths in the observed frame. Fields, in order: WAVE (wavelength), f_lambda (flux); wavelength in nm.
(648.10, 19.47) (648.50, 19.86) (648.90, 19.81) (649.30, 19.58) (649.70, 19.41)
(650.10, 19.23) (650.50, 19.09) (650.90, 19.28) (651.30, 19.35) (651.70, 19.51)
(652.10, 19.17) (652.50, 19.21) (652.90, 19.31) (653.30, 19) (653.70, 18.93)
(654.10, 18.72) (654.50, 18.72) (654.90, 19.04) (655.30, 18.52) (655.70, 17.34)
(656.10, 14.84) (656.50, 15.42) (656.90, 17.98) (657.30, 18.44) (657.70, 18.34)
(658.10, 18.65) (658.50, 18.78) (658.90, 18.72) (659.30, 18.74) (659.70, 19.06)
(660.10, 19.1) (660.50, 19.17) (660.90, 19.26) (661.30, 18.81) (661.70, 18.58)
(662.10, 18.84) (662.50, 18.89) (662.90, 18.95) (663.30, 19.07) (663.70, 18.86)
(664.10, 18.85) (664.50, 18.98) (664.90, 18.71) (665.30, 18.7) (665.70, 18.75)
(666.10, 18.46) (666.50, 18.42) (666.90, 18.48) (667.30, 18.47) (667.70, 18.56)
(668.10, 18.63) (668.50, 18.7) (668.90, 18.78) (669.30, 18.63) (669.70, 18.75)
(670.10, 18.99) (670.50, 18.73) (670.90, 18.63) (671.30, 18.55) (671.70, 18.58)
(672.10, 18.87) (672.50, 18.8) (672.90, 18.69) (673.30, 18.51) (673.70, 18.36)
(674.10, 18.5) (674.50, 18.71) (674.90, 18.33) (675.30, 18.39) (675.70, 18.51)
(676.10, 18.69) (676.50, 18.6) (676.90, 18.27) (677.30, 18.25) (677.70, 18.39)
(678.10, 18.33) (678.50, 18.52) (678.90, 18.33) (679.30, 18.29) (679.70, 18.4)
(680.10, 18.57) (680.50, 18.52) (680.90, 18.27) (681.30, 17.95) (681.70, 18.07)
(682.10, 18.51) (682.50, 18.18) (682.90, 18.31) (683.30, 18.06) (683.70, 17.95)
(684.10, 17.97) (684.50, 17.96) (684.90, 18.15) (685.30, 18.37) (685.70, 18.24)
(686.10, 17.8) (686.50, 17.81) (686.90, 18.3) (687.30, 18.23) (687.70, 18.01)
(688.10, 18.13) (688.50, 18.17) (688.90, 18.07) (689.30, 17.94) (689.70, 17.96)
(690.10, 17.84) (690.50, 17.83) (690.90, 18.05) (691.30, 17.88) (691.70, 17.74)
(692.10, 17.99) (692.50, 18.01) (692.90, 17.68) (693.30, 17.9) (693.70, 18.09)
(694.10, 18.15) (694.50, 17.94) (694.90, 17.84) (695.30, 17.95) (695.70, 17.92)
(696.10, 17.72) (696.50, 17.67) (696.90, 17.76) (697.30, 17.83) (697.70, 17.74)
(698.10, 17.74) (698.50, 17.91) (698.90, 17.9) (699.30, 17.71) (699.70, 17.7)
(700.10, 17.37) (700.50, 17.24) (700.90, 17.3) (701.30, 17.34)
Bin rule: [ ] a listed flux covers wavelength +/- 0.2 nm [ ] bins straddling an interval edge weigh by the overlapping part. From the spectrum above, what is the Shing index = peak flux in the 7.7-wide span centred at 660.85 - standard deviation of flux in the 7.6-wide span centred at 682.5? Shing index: 19.0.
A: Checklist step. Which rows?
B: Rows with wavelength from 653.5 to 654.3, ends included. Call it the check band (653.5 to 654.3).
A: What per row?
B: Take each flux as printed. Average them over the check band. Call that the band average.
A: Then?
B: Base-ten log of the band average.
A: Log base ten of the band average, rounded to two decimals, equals 1.27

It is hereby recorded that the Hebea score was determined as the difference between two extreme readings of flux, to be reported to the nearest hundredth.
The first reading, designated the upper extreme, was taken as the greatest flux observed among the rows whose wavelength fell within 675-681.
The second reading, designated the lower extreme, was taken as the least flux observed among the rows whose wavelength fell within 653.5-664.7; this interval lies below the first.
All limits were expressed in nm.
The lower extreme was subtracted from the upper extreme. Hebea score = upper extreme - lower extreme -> 3.85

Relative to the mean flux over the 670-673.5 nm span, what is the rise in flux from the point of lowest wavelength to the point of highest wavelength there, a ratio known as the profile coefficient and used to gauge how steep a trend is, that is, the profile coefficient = -0.026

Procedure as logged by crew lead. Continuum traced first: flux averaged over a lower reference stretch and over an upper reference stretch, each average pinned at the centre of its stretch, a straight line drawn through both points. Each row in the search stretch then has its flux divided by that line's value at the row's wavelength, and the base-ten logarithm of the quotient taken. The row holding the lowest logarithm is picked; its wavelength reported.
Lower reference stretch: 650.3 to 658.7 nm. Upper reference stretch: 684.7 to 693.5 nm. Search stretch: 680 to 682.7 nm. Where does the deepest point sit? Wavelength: 681.30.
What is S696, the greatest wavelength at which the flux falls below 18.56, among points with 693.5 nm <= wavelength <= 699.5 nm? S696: 699.30 nm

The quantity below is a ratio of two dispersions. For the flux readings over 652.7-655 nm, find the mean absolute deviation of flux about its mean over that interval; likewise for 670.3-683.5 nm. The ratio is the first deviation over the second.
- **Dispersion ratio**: 0.92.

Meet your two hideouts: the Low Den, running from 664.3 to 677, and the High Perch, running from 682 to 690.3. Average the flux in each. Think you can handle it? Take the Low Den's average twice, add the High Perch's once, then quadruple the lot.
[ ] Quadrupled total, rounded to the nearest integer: 221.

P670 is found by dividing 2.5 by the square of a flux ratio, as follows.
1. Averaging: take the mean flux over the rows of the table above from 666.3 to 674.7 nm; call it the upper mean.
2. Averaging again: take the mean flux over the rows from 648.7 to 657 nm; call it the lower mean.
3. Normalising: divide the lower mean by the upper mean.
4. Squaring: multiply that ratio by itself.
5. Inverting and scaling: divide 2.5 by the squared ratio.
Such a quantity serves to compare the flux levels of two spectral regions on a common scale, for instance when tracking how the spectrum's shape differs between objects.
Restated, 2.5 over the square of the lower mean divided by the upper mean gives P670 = 2.50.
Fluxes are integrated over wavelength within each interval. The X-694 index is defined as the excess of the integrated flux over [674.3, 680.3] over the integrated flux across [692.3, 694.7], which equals 68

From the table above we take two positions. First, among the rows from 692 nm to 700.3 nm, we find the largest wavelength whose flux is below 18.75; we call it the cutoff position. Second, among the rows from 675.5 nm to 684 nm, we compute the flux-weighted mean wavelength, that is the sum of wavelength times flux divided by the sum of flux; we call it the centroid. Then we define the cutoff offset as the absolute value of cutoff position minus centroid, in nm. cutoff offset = 20.42 nm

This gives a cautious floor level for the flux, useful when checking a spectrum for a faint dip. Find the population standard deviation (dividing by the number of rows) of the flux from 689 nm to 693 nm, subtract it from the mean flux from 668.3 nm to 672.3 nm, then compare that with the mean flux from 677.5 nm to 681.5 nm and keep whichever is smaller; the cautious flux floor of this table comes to 18.36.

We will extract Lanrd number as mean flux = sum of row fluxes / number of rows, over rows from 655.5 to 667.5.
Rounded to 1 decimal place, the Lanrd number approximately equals 18.5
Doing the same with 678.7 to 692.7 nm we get 18.1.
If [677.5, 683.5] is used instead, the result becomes 18.3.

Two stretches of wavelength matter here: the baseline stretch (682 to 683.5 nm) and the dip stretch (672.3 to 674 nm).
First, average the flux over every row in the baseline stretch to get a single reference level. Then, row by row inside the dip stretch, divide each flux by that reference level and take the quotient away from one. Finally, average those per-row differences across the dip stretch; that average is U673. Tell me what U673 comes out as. -0.018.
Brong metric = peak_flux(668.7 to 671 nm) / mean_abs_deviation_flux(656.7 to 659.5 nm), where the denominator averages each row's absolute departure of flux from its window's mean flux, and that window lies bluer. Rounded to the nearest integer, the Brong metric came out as 83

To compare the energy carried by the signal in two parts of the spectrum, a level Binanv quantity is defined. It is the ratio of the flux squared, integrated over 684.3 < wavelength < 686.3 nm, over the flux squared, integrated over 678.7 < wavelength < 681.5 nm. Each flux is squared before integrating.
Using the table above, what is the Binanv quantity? 0.7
